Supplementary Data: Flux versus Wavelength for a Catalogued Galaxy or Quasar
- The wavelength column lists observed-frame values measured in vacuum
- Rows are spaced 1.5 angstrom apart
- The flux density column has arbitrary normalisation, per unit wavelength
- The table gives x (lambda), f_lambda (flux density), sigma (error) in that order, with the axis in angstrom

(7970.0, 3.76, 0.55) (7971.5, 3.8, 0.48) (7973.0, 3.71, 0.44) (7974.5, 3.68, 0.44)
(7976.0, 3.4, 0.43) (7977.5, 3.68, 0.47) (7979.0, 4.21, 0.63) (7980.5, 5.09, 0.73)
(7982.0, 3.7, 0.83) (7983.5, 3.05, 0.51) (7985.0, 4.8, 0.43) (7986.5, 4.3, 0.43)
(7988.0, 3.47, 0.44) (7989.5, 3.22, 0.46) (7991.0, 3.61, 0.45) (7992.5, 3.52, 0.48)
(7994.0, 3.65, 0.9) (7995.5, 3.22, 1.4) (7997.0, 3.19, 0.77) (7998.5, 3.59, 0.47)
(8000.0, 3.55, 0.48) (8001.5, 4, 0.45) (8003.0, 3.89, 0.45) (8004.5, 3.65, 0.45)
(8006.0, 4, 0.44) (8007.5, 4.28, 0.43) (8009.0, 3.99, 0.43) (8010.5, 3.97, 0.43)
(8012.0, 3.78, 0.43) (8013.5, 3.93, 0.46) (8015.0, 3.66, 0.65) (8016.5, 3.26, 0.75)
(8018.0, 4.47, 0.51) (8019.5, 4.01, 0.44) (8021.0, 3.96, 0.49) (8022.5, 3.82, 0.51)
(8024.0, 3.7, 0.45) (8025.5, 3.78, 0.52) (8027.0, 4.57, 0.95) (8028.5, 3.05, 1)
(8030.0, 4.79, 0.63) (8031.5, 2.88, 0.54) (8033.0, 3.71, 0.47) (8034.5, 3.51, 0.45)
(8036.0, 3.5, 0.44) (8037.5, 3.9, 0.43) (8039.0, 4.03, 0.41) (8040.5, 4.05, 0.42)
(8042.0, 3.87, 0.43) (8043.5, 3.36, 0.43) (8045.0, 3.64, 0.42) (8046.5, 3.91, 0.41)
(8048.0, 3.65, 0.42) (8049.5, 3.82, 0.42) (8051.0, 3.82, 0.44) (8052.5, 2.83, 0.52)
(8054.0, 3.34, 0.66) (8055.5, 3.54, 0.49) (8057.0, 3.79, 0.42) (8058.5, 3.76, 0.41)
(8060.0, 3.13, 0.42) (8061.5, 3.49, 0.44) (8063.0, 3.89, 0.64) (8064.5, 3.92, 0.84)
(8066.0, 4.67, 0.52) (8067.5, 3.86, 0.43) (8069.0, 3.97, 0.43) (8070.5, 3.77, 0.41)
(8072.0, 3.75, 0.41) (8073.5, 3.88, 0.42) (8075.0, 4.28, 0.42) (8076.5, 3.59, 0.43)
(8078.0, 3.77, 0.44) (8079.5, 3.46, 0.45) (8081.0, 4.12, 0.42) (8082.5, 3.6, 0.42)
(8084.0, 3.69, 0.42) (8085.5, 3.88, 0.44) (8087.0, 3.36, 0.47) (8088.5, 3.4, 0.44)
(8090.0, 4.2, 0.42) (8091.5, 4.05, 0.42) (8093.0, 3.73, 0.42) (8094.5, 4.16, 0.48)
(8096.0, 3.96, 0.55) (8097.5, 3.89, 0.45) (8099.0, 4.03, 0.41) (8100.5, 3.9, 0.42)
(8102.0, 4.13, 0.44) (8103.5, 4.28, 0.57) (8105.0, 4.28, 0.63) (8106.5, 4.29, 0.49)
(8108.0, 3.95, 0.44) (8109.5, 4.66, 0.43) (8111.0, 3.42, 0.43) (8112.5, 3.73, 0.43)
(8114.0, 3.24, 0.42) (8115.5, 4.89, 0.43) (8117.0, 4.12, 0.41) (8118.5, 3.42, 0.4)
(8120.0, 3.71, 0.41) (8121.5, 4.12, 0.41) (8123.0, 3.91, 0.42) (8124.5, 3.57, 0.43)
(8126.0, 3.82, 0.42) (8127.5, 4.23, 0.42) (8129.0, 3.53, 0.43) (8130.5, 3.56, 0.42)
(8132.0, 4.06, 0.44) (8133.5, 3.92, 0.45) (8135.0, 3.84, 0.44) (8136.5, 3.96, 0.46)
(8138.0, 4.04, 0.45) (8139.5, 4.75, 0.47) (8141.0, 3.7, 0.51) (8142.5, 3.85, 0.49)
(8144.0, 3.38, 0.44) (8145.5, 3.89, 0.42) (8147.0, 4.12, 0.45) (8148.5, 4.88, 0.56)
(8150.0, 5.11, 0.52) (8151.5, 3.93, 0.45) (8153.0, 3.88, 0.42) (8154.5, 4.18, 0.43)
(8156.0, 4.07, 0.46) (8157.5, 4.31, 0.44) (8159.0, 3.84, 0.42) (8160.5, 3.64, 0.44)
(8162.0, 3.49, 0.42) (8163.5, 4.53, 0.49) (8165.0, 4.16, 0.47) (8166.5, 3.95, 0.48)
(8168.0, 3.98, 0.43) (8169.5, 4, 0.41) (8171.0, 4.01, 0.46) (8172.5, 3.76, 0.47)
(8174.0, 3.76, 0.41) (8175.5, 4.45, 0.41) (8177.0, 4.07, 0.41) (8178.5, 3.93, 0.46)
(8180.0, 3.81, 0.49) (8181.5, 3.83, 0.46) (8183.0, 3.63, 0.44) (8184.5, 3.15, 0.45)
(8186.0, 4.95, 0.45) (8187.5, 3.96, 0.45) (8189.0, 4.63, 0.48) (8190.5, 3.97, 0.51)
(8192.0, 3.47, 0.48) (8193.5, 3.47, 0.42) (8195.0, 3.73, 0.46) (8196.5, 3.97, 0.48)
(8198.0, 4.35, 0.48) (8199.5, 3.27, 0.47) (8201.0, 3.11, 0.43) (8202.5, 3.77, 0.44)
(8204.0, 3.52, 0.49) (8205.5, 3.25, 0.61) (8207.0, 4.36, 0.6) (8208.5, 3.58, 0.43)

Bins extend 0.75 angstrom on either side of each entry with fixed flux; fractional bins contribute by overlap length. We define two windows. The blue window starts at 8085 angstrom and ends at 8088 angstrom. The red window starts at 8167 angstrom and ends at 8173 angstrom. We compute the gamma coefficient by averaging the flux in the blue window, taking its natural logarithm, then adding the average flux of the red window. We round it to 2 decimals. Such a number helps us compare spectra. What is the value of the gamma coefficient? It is 5.22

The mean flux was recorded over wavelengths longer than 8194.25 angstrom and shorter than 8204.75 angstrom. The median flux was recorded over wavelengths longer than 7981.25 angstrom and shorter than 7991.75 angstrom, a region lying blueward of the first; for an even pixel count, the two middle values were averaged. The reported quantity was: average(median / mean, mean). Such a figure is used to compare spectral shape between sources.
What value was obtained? 2.33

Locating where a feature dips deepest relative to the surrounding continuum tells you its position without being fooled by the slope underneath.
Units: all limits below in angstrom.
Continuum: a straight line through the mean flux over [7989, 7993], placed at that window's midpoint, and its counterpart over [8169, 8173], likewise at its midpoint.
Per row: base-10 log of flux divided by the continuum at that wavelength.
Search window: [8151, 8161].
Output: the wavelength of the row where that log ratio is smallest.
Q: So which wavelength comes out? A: 8160.5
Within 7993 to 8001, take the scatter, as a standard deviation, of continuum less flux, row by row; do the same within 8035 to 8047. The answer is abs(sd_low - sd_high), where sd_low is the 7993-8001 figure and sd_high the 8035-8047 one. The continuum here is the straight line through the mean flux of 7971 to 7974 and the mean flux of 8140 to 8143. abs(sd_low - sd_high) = 0.04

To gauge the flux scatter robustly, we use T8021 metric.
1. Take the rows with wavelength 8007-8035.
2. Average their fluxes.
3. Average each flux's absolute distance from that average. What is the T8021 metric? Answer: 0.35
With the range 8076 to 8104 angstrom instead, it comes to 0.23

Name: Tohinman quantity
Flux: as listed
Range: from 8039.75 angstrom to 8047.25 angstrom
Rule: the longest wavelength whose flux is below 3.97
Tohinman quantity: 8046.5 angstrom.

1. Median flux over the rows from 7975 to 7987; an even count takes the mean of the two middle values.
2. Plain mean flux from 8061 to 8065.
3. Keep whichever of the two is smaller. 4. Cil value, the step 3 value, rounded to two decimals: 3.77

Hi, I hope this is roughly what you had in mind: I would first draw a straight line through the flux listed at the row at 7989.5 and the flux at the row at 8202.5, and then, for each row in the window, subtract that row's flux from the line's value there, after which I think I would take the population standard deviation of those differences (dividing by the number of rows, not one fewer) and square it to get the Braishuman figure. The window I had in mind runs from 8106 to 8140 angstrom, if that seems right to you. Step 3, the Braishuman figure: 0.17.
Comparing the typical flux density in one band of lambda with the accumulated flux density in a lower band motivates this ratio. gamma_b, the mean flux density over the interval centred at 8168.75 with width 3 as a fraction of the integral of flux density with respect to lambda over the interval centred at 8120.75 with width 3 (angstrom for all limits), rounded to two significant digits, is 0.34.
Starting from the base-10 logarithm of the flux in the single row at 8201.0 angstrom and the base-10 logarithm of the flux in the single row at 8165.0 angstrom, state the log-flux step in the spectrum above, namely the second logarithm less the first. 0.13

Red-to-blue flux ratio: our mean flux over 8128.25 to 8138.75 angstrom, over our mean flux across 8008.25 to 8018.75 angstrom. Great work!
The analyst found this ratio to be 0.99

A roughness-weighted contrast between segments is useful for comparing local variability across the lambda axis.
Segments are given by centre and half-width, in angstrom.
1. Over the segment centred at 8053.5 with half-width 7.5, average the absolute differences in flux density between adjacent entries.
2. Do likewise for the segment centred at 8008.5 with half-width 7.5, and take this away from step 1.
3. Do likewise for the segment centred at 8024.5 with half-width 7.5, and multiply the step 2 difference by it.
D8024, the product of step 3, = 0.10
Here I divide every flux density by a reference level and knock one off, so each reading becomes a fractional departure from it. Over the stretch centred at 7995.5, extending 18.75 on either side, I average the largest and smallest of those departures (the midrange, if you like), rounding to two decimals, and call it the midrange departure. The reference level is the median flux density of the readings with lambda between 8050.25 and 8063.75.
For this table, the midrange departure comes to 0.15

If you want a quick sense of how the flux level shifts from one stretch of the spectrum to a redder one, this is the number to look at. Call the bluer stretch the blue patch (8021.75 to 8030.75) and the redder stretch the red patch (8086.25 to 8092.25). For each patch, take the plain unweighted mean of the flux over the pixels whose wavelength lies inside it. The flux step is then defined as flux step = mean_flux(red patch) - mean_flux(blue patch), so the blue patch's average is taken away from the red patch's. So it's -0.20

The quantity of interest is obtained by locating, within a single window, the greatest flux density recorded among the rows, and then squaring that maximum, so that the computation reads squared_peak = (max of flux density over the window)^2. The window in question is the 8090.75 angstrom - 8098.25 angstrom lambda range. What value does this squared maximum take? 17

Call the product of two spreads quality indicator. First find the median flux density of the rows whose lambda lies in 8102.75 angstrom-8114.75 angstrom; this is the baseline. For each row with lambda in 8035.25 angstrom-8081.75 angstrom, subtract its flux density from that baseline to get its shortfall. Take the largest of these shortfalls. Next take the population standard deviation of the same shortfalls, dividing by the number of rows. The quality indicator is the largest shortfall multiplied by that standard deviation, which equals 0.43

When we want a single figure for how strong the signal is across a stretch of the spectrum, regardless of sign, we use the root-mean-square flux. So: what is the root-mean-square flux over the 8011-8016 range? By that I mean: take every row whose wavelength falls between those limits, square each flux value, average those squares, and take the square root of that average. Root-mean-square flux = 3.79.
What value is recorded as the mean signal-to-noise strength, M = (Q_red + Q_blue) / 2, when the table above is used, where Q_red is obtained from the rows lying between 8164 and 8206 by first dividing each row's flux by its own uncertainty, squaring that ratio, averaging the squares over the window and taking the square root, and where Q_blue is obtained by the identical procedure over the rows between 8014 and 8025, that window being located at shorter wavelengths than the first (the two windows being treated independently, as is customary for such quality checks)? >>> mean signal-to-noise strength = 8.03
